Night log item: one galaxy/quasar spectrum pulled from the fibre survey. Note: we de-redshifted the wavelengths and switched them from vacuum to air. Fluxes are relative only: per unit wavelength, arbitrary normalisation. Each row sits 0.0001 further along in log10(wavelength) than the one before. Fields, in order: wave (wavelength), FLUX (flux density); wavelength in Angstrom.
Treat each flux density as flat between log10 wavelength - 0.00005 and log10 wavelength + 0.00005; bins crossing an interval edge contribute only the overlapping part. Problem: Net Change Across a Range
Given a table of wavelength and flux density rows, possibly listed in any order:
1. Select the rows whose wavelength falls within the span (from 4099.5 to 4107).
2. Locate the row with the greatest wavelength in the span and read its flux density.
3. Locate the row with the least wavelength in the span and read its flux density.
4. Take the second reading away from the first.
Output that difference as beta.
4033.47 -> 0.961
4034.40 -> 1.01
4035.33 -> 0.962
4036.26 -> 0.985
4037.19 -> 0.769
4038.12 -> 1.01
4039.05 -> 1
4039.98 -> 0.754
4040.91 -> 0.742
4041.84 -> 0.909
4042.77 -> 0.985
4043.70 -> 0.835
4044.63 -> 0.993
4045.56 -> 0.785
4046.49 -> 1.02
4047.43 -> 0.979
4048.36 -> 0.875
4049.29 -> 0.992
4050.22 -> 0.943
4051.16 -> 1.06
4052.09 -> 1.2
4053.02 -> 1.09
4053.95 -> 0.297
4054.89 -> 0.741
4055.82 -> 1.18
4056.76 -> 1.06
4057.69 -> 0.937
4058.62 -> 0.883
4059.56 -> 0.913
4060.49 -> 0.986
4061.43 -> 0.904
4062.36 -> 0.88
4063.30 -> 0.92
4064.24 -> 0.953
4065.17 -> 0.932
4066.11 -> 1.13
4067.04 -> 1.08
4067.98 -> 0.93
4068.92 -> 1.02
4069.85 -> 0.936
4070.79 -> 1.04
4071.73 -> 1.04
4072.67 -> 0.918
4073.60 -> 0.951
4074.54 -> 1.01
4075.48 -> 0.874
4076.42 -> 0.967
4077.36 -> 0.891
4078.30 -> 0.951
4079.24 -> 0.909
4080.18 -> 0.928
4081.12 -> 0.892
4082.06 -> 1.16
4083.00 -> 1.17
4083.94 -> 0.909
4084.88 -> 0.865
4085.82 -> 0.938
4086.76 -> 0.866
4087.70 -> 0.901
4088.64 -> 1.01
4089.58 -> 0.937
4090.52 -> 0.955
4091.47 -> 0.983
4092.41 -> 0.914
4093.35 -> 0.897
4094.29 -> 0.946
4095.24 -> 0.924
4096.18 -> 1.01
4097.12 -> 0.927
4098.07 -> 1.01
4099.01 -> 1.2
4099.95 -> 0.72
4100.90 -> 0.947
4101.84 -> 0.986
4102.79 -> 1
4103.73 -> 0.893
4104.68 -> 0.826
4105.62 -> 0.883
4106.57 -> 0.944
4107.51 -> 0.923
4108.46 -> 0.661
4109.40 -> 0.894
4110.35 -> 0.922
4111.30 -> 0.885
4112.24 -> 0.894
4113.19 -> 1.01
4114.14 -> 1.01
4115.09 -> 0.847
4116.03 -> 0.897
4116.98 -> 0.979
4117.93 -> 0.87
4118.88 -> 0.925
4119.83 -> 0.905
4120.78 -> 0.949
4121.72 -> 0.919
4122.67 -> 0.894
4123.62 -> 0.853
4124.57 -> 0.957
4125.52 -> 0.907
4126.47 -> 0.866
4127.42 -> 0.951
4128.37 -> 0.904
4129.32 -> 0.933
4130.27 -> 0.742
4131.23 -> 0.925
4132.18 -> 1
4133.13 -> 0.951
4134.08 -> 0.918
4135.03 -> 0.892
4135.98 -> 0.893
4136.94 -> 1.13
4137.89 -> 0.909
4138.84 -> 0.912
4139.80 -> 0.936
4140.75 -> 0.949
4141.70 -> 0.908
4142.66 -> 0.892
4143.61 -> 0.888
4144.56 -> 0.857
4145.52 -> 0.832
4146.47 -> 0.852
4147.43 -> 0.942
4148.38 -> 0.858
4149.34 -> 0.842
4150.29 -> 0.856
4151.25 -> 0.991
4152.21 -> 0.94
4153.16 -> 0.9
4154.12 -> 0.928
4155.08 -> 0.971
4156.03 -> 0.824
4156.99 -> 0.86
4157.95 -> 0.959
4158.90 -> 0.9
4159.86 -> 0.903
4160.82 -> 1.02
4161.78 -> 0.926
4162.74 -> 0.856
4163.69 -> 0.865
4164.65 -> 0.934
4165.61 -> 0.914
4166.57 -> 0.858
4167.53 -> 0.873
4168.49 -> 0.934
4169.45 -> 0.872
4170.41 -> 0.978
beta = 0.22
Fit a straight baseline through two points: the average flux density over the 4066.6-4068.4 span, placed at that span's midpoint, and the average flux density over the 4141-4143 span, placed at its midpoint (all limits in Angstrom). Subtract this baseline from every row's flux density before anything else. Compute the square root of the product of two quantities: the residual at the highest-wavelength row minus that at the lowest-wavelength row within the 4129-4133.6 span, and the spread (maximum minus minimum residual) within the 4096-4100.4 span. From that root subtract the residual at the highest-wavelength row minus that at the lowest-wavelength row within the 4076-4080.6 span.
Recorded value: 0.14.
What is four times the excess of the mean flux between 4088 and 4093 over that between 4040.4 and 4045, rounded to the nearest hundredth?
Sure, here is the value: 0.27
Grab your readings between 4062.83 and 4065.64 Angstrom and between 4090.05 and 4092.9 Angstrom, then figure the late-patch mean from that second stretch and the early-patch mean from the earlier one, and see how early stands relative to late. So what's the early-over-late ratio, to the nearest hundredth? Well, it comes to 0.98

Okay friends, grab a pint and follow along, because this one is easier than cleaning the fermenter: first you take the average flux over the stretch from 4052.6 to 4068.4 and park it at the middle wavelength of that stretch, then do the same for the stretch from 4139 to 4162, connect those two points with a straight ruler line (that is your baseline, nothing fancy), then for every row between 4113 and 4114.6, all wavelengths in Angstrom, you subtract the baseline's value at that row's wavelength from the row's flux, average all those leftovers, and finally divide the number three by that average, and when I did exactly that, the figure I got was 32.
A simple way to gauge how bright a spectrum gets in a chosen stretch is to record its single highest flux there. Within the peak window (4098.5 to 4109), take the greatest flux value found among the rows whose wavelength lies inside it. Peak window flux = 1.2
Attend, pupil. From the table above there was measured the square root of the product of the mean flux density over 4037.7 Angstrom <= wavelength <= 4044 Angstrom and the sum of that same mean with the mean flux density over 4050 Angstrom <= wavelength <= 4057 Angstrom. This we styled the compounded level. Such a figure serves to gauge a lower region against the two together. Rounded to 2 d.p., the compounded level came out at 1.28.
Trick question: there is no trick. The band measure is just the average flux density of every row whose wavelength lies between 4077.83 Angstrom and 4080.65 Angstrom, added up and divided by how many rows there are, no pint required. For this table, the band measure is 0.929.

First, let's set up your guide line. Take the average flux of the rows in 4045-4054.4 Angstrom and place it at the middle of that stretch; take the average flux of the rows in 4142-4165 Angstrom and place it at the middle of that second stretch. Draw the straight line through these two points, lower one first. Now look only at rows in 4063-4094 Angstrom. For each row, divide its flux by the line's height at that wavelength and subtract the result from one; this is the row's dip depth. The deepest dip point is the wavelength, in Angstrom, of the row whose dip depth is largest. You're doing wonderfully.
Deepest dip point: 4084.88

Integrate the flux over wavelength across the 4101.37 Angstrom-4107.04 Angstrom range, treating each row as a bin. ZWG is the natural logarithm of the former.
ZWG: 1.654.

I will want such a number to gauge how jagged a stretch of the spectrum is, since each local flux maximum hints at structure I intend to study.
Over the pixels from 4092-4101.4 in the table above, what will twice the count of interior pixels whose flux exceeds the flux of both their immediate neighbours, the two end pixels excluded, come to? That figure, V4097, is 6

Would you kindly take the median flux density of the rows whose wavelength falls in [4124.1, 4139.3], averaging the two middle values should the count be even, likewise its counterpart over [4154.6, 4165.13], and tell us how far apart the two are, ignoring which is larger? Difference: 0.012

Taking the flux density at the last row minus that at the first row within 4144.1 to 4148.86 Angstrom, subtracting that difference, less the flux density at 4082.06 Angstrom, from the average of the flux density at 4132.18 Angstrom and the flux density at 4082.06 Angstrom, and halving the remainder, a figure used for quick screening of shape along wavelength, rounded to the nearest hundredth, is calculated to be 1.12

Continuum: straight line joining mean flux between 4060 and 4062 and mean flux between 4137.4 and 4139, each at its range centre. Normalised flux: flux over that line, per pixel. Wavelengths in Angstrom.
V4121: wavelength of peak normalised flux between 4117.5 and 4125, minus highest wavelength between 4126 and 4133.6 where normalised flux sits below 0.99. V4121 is -5.7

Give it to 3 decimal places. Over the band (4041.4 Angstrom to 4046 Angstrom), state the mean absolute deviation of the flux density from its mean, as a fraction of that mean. 0.081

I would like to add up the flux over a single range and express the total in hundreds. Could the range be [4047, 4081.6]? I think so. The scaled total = 0.35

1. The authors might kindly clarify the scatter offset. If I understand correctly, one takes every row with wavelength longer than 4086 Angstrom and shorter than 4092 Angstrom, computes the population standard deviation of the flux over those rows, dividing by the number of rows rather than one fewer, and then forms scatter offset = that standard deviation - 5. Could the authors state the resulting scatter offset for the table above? -4.95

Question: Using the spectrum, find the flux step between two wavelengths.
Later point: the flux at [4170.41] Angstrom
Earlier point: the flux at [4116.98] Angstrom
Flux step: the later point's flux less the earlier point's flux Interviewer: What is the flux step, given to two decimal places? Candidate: 0.00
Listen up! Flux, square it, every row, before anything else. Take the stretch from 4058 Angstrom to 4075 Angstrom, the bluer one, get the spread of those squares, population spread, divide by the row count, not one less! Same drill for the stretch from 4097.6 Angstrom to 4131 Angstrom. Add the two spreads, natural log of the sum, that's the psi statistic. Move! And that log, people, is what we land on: -1.2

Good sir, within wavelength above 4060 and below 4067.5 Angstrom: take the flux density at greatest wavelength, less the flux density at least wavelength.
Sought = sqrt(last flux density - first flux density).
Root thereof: 0.31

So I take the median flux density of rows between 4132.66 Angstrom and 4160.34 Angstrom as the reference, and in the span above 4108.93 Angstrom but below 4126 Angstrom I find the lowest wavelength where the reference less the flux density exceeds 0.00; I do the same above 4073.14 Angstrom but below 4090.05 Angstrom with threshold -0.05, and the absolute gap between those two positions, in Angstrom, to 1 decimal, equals 35.8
